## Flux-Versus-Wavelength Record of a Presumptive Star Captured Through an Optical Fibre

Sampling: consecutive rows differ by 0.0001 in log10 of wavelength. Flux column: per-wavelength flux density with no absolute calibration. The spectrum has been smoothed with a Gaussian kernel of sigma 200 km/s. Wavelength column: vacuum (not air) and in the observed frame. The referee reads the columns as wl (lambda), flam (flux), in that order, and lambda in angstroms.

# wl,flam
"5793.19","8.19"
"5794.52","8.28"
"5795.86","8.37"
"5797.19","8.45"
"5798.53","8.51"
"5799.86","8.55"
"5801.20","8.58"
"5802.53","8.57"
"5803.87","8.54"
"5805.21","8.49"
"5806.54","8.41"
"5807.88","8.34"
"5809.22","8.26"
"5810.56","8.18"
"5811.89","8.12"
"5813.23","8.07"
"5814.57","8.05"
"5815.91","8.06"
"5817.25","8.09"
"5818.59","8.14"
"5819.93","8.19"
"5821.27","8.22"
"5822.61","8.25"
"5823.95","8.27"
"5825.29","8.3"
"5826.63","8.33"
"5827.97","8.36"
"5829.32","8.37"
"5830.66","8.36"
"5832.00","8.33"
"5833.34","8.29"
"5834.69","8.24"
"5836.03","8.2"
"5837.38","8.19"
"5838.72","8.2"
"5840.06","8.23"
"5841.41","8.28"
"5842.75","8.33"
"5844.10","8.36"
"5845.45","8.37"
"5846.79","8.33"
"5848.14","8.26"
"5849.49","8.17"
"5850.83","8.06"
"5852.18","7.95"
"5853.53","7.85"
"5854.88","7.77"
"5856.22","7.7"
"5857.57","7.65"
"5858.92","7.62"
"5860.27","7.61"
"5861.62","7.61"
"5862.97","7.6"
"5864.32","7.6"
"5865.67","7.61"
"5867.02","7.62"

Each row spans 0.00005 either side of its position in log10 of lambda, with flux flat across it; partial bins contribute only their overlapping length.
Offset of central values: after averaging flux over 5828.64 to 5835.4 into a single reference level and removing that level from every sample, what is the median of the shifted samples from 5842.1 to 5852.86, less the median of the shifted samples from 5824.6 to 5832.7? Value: -0.05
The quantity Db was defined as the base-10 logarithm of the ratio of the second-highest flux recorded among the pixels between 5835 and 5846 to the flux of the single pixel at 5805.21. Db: -0.007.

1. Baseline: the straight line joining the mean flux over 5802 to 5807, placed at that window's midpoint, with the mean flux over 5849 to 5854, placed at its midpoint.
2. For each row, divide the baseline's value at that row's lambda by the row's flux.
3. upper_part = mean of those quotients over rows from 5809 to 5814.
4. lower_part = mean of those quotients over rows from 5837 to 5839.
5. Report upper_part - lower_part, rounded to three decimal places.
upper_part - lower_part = 0.039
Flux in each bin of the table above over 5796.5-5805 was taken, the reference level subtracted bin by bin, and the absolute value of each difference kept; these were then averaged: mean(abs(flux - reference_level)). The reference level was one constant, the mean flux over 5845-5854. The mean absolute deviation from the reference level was 0.39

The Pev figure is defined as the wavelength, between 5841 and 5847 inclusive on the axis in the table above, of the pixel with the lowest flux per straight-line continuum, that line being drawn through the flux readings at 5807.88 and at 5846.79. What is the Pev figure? 5841.41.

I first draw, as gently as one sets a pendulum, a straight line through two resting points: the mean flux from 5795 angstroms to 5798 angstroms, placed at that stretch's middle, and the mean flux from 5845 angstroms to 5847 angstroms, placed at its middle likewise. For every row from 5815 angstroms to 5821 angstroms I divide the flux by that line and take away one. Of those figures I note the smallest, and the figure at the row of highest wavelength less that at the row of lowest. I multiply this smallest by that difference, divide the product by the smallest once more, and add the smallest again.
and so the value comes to -0.023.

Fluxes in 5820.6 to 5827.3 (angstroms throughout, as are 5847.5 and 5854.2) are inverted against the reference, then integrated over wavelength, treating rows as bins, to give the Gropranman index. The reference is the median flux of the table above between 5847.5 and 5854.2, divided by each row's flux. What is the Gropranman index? 6.53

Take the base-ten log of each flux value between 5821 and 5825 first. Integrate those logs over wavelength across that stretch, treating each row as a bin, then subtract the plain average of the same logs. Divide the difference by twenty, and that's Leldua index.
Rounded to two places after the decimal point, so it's 0.14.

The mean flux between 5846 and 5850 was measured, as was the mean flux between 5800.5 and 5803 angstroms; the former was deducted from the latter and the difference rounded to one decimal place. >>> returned 0.3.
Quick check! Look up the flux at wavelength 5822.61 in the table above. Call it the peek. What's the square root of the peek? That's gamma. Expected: 2.87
